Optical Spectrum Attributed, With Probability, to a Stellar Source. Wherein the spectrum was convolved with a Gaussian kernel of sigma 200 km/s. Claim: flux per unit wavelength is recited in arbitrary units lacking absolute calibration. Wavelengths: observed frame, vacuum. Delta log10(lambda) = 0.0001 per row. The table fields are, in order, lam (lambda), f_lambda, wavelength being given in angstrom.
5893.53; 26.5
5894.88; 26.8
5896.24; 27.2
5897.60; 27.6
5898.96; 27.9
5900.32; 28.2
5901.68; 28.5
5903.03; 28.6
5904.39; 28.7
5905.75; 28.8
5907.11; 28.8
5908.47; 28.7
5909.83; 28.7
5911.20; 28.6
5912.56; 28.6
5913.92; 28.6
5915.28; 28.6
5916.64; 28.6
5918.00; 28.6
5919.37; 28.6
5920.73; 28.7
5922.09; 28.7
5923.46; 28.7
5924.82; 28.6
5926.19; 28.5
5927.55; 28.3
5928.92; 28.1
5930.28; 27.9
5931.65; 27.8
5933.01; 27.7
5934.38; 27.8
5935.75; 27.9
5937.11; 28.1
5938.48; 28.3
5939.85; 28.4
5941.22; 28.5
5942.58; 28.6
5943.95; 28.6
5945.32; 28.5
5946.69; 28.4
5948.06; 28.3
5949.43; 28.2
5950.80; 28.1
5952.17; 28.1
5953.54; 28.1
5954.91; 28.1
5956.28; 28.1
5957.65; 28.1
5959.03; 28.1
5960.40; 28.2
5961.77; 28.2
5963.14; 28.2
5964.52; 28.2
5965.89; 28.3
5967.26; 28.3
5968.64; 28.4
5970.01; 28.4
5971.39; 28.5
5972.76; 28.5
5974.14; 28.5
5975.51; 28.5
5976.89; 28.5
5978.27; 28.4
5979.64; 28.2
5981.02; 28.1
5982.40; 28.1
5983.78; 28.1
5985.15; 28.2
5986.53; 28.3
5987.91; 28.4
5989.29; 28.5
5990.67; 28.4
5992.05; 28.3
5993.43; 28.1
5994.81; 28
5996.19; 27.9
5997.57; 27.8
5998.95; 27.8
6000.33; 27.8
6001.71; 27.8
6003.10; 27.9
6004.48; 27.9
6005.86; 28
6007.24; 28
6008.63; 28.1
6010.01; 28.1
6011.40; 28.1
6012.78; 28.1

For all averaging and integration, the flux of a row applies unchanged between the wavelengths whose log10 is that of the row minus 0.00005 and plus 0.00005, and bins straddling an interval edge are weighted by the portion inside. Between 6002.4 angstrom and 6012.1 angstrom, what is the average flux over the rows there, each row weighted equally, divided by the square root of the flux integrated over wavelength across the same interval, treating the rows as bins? 1.70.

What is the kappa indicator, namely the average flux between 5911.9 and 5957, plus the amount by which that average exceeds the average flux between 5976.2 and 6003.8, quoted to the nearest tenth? 28.5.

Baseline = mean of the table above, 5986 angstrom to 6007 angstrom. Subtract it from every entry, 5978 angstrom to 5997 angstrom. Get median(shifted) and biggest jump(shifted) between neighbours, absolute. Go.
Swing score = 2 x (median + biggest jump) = 0.68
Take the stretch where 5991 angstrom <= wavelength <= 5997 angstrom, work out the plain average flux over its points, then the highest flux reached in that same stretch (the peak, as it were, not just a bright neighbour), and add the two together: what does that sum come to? 56.4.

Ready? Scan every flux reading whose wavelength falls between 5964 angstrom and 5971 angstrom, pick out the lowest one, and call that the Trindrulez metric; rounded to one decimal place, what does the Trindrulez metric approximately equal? 28.2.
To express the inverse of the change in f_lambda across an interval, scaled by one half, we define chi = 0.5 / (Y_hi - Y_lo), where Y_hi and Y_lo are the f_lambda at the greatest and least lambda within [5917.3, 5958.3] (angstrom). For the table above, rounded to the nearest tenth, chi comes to -1.0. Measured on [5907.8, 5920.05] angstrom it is -5.0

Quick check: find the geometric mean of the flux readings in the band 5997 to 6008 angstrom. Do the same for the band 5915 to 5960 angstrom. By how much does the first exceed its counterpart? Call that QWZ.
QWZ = -0.418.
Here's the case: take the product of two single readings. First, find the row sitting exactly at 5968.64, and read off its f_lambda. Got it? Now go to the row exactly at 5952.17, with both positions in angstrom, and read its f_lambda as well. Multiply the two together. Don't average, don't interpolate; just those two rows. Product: 798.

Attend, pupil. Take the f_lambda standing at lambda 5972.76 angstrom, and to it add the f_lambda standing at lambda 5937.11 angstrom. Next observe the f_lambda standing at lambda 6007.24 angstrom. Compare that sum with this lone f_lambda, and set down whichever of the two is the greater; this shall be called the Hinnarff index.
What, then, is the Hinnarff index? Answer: 56.6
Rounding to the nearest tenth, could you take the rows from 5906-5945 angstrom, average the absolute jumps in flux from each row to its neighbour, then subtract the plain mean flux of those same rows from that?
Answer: -28.3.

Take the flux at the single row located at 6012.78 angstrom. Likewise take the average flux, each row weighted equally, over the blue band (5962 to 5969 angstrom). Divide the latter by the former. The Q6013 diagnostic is 1.01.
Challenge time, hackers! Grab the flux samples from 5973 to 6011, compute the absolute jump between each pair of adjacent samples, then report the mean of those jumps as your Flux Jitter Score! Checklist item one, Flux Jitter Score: 0.07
